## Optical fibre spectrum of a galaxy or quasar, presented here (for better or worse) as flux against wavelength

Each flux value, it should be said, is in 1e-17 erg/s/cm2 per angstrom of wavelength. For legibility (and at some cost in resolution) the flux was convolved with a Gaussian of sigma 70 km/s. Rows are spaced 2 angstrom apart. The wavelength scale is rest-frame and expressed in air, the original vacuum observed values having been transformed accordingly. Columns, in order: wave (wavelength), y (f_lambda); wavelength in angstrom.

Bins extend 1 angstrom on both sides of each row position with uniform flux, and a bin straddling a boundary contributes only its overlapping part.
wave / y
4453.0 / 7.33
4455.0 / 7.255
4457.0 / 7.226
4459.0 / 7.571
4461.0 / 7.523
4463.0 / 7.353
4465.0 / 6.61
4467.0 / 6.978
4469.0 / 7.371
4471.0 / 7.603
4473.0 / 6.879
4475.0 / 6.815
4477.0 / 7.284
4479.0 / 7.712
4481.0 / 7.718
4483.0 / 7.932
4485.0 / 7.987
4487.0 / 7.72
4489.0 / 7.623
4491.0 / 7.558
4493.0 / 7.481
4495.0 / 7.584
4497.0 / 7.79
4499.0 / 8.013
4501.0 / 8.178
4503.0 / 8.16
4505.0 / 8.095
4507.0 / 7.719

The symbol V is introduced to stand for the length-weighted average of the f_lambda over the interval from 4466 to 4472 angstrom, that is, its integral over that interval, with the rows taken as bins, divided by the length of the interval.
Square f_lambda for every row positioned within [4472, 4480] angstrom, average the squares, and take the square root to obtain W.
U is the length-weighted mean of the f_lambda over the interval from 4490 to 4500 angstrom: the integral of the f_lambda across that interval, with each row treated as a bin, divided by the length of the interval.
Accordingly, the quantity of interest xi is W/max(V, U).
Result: 0.93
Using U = 7.7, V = 7.3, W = 7.18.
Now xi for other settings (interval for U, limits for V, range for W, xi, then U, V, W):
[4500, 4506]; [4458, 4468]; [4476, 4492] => 0.94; 8.1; 7.2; 7.69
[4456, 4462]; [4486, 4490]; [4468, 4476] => 0.94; 7.4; 7.7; 7.17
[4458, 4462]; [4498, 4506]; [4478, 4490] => 0.96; 7.5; 8.1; 7.78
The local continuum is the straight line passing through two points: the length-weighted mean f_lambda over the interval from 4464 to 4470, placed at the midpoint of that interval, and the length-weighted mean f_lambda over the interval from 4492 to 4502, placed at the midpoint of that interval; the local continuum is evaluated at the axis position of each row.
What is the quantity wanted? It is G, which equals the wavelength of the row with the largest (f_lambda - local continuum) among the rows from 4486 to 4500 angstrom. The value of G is 4487.0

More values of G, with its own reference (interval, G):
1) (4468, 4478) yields 4471.0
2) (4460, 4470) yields 4461.0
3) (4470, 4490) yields 4471.0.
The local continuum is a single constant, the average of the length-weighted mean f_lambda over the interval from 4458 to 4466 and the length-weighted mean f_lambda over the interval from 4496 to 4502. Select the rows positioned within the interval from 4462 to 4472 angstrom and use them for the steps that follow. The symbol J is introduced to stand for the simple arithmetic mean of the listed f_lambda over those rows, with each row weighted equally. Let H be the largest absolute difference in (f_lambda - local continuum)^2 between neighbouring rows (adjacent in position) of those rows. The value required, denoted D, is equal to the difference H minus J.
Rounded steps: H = 1.0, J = 7.18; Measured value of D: -6.22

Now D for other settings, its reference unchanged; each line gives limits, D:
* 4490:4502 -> -7.61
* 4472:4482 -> -6.74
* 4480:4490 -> -7.68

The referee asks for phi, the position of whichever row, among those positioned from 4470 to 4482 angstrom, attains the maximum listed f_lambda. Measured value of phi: 4481.0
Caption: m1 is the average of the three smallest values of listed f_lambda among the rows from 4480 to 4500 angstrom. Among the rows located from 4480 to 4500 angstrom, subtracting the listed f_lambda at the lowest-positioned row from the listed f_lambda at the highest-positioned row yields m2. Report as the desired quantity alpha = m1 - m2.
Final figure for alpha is 7.2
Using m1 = 7.54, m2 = 0.3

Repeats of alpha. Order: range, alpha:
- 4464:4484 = 5.4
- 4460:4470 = 7.1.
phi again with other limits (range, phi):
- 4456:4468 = 4459.0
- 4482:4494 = 4485.0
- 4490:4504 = 4501.0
